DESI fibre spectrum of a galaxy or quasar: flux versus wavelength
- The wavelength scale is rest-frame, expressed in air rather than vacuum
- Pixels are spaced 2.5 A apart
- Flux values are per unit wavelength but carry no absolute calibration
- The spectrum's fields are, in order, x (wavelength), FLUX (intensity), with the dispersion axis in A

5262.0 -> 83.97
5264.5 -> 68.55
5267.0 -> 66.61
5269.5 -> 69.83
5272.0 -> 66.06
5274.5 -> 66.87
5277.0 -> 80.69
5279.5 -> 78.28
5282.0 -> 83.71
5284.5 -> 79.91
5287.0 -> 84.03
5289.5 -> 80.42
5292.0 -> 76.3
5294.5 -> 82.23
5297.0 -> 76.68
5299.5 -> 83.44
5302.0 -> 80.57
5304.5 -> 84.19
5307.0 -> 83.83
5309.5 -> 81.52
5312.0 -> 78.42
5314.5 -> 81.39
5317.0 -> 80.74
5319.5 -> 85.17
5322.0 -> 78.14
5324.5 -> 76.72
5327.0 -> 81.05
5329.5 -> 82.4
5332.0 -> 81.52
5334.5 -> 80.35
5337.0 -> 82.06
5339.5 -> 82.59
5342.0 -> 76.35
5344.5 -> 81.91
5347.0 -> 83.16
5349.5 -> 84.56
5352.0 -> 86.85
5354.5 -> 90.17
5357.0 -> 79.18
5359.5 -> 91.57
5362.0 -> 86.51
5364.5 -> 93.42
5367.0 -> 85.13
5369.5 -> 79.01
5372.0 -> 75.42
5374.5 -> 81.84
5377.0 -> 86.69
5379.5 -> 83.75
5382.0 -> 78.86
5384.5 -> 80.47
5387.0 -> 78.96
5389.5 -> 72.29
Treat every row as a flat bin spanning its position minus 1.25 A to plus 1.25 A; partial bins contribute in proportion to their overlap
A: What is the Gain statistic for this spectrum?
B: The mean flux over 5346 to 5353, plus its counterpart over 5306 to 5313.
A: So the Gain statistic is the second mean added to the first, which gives 166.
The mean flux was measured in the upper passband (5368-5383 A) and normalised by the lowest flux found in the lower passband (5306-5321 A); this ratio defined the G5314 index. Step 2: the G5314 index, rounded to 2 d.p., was 1.03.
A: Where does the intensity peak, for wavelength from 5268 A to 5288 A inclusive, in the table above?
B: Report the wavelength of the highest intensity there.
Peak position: 5287.0 A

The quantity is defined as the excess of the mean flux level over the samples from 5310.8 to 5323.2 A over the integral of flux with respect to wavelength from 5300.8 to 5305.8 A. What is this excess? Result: -331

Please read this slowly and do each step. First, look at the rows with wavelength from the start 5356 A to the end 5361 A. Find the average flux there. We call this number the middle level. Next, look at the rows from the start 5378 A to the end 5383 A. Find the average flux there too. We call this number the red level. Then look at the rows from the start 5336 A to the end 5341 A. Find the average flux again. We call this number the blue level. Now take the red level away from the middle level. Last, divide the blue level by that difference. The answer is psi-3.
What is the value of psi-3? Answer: 20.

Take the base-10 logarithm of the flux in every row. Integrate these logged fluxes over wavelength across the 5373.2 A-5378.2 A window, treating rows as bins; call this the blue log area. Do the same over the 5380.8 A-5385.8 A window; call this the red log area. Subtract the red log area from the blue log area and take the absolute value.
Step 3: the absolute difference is 0.12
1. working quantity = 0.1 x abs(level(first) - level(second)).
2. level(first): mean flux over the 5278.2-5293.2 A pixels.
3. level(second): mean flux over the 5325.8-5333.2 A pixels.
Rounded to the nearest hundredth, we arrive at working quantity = 0.12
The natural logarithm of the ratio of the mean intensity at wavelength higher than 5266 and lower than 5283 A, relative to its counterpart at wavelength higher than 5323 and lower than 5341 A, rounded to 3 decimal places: -0.101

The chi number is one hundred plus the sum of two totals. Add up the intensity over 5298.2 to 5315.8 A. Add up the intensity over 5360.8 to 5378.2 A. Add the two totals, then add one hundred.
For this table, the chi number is 1261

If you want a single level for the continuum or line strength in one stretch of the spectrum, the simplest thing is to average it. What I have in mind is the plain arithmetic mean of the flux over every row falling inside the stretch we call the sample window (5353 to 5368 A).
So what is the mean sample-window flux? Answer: 87.7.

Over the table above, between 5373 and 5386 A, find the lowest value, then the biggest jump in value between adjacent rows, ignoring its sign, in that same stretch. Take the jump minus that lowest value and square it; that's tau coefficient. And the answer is 5472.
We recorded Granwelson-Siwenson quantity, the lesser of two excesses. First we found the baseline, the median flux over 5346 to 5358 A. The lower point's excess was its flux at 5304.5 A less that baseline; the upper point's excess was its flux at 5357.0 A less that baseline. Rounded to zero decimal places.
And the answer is -5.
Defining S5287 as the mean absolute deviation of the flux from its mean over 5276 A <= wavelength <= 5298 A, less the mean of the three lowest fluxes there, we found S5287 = -74.9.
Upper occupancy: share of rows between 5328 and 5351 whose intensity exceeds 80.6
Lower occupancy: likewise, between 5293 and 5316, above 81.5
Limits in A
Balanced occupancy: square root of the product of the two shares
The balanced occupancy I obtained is 0.66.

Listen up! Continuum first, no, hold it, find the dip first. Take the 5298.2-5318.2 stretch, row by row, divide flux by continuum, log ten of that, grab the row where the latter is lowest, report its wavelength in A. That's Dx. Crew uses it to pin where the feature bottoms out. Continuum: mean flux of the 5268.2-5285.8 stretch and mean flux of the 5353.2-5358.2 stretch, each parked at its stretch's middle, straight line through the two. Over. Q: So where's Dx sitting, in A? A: 5312.0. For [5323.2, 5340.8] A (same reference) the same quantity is 5324.5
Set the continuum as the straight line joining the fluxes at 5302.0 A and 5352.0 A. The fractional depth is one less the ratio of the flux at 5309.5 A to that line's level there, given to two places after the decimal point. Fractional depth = 0.00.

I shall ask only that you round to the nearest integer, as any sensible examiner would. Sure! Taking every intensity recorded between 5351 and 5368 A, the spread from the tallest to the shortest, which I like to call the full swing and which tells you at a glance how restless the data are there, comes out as 14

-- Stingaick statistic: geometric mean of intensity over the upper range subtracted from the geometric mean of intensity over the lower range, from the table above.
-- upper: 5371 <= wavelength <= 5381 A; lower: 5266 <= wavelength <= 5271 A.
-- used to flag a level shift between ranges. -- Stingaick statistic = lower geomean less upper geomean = -13.6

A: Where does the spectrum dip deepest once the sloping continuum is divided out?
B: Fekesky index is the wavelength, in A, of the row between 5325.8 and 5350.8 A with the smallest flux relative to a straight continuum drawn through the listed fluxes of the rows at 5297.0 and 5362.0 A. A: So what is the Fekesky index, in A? 5342.0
